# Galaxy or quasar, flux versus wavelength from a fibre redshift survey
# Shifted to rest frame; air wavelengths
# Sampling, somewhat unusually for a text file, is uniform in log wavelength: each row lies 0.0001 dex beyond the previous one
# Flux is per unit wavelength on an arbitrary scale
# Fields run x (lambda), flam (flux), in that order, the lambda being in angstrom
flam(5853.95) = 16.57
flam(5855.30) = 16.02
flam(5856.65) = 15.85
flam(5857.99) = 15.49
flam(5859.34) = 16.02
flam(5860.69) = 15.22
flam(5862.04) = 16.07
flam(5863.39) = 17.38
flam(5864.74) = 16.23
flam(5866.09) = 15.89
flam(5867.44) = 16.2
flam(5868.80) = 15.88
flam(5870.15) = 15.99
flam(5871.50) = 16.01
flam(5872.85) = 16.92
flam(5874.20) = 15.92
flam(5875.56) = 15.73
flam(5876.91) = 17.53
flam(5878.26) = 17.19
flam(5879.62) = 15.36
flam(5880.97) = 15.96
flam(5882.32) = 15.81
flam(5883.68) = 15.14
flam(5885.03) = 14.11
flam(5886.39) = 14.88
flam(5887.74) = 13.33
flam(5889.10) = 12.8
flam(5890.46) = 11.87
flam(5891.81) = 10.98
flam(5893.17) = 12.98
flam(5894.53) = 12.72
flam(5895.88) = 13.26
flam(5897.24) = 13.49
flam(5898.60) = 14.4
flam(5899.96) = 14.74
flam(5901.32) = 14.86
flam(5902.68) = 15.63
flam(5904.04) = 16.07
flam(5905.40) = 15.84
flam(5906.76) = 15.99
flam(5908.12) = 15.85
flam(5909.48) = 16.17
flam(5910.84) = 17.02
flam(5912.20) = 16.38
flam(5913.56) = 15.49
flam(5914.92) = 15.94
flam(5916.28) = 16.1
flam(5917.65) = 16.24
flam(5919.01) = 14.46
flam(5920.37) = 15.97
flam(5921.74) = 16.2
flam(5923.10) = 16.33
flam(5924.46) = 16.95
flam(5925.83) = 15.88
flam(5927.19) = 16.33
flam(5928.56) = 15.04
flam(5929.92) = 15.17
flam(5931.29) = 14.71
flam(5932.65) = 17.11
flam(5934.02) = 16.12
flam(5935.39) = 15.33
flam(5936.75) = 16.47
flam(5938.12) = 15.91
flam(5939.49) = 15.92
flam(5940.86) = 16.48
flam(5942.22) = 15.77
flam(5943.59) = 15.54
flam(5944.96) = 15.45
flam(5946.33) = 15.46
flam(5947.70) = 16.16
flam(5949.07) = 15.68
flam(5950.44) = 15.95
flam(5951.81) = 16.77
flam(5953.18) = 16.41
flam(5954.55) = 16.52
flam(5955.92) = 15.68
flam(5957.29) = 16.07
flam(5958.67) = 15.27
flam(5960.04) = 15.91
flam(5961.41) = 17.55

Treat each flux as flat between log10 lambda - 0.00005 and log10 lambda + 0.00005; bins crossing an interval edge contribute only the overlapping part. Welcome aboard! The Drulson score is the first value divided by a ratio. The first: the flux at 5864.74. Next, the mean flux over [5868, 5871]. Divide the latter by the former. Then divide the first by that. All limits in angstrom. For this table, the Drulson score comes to 17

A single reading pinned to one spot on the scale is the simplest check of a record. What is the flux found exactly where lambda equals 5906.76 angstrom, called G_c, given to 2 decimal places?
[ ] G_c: 15.99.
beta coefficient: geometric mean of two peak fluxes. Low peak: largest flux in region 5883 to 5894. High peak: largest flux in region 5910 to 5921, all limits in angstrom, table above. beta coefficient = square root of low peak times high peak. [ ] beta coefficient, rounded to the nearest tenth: 16.1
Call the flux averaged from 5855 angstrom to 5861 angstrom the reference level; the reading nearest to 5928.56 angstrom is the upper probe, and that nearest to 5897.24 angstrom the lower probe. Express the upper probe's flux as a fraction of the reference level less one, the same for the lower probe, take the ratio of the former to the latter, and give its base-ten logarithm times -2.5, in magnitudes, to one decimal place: 1.3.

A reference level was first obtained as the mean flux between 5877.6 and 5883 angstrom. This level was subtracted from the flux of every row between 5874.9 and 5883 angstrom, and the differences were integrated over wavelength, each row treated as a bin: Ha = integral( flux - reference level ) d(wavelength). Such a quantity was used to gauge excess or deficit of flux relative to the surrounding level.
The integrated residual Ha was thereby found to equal 1.5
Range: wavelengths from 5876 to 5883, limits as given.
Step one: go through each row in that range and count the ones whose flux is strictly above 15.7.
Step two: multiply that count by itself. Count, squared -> 16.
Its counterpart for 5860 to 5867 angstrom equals 16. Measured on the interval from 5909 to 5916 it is 16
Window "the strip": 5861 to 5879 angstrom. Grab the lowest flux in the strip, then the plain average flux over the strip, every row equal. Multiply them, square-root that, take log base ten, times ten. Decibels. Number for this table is 12.1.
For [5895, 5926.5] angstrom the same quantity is 11.6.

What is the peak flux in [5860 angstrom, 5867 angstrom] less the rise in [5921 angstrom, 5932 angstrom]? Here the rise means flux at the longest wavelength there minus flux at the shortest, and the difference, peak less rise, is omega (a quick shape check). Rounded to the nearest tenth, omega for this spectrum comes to 18.9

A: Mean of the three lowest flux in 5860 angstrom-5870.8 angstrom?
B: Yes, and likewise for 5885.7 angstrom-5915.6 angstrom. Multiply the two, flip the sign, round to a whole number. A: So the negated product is -186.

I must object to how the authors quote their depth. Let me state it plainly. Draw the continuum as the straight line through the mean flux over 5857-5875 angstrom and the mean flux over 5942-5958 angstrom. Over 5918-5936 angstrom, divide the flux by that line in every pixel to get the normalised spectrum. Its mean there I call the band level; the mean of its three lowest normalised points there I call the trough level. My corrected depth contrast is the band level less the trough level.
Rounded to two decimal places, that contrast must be 0.07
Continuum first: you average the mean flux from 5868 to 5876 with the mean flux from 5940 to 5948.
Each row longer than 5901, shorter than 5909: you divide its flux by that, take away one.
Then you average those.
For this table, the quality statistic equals -0.01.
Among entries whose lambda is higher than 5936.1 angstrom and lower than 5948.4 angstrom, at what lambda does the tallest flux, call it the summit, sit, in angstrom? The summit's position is 5940.86 angstrom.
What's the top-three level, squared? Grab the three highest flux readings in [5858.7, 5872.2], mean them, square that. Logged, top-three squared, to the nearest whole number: 276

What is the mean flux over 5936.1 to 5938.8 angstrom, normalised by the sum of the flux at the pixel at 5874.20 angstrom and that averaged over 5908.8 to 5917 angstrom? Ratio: 0.50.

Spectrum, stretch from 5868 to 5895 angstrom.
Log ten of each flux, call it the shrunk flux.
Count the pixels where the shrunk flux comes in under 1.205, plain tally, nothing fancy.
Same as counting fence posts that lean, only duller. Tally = 17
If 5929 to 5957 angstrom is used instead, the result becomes 12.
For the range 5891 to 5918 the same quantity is 14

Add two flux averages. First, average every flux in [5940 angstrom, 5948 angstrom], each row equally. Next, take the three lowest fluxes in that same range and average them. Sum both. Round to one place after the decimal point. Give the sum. 31.3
